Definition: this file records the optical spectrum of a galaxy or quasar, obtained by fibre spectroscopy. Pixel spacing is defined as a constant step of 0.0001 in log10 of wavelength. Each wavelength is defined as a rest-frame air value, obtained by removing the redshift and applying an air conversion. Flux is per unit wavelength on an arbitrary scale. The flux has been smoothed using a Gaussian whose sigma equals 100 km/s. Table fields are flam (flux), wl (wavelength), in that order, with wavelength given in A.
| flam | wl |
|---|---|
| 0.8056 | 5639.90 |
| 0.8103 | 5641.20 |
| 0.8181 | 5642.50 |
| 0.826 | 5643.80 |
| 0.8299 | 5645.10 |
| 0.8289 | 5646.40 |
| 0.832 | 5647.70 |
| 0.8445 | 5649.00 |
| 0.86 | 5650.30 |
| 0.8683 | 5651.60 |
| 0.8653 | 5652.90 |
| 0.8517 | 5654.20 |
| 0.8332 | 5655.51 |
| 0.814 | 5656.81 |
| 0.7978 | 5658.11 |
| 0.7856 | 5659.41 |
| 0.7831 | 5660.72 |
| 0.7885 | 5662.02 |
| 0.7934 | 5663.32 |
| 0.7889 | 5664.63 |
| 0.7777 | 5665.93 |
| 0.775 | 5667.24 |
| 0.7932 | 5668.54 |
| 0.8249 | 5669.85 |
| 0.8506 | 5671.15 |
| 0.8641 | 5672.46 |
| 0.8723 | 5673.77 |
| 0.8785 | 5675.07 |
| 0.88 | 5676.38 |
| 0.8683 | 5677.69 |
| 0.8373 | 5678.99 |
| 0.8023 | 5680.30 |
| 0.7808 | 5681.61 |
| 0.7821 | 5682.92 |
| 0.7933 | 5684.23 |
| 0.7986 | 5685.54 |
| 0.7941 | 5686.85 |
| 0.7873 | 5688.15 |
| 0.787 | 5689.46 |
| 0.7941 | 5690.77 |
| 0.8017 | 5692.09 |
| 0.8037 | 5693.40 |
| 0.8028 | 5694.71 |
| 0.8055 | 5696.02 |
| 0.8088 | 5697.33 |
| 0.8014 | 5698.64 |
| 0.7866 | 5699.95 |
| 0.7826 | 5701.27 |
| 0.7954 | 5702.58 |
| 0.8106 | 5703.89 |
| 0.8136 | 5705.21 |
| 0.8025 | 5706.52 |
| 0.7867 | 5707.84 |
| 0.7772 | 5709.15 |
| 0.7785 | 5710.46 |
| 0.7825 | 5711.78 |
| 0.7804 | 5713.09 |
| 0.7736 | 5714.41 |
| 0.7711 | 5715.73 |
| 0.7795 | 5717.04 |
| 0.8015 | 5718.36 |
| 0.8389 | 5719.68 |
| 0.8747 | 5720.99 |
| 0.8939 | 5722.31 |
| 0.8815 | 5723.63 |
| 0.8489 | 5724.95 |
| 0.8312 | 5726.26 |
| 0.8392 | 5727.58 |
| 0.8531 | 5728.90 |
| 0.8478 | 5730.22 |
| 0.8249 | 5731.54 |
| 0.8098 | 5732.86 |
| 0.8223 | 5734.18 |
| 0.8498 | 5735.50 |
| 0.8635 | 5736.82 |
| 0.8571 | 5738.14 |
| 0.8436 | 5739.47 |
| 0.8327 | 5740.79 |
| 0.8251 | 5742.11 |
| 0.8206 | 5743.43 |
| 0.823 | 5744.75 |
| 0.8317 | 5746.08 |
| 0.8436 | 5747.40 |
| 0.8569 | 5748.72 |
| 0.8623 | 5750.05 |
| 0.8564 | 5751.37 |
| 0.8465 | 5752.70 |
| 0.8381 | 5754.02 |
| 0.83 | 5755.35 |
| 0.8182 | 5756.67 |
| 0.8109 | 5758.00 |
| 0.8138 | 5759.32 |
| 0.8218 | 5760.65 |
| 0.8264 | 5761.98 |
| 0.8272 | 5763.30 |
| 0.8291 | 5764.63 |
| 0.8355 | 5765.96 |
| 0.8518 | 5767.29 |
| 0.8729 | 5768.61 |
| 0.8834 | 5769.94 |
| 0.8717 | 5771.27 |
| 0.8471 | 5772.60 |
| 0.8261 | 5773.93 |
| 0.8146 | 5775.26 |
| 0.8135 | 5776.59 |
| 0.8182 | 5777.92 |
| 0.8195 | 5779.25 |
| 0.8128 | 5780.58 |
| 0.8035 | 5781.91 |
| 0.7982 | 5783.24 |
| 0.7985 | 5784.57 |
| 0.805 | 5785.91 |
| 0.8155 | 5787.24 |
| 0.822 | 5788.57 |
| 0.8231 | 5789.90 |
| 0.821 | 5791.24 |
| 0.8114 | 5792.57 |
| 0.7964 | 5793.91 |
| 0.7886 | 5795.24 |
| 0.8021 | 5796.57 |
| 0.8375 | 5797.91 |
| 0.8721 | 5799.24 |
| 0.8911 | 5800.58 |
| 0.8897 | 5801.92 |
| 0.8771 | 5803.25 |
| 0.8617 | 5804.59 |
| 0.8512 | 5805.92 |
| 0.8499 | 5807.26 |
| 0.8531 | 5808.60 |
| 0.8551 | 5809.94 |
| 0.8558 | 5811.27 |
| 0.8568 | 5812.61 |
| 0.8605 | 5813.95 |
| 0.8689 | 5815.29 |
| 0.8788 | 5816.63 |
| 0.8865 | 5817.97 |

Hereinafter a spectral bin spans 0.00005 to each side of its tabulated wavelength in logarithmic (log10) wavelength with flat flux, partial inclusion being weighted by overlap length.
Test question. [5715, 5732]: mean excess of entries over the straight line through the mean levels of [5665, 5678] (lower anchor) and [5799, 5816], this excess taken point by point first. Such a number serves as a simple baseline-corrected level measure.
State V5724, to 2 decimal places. -0.01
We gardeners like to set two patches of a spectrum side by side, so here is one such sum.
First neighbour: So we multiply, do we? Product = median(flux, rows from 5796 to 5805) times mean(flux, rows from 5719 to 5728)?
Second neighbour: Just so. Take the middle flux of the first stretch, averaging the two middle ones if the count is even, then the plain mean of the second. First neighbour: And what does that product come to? 0.749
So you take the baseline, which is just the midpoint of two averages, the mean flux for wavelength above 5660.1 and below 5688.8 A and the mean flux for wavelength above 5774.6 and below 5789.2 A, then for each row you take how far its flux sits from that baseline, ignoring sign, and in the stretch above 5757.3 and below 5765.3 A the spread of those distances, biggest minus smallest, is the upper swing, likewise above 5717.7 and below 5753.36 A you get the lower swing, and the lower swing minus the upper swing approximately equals 0.063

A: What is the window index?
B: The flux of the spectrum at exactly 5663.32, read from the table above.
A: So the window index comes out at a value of 0.7934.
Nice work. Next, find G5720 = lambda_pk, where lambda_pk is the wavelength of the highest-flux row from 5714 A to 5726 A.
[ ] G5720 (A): 5722.31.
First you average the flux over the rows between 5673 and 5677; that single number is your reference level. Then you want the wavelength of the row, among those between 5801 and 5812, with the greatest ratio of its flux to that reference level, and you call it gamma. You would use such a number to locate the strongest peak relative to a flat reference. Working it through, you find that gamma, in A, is 5801.92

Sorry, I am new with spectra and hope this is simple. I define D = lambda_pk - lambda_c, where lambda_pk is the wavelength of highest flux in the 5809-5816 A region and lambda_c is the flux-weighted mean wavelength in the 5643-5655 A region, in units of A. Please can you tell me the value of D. 166.2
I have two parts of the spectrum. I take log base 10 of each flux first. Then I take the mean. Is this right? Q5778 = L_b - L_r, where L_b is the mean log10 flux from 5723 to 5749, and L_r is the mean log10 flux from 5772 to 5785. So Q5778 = 0.013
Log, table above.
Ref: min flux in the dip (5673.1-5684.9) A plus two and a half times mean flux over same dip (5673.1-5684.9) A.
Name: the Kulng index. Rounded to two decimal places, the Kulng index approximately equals 2.86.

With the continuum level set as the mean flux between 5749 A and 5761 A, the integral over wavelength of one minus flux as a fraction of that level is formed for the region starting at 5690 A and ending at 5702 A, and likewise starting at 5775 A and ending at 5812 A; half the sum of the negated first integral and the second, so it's -0.19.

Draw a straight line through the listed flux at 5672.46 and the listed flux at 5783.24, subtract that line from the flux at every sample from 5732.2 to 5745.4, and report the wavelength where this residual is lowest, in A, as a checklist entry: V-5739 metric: 5732.86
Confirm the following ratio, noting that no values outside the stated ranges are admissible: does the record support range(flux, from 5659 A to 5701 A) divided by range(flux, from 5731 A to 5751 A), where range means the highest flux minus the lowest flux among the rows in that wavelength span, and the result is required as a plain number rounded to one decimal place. 2.0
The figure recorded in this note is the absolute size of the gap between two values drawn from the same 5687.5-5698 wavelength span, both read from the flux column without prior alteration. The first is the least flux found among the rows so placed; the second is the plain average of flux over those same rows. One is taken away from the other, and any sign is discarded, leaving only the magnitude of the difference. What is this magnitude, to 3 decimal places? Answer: 0.012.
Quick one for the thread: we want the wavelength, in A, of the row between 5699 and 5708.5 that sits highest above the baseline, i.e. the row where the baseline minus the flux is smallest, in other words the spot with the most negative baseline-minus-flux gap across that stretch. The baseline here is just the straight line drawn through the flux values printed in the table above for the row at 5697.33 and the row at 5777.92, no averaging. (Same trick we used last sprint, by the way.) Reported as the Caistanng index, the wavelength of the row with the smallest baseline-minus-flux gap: 5705.21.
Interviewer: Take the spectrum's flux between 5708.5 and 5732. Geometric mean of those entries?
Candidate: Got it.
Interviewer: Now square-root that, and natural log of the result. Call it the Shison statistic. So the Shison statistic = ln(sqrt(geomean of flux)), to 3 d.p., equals -0.099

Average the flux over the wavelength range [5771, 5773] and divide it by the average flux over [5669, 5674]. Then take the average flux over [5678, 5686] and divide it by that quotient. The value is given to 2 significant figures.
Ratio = 0.79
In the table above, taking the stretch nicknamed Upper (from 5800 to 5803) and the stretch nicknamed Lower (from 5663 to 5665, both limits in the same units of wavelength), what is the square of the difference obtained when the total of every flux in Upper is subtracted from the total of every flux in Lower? 0.0394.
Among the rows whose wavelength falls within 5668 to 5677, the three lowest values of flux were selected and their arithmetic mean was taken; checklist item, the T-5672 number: 0.82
